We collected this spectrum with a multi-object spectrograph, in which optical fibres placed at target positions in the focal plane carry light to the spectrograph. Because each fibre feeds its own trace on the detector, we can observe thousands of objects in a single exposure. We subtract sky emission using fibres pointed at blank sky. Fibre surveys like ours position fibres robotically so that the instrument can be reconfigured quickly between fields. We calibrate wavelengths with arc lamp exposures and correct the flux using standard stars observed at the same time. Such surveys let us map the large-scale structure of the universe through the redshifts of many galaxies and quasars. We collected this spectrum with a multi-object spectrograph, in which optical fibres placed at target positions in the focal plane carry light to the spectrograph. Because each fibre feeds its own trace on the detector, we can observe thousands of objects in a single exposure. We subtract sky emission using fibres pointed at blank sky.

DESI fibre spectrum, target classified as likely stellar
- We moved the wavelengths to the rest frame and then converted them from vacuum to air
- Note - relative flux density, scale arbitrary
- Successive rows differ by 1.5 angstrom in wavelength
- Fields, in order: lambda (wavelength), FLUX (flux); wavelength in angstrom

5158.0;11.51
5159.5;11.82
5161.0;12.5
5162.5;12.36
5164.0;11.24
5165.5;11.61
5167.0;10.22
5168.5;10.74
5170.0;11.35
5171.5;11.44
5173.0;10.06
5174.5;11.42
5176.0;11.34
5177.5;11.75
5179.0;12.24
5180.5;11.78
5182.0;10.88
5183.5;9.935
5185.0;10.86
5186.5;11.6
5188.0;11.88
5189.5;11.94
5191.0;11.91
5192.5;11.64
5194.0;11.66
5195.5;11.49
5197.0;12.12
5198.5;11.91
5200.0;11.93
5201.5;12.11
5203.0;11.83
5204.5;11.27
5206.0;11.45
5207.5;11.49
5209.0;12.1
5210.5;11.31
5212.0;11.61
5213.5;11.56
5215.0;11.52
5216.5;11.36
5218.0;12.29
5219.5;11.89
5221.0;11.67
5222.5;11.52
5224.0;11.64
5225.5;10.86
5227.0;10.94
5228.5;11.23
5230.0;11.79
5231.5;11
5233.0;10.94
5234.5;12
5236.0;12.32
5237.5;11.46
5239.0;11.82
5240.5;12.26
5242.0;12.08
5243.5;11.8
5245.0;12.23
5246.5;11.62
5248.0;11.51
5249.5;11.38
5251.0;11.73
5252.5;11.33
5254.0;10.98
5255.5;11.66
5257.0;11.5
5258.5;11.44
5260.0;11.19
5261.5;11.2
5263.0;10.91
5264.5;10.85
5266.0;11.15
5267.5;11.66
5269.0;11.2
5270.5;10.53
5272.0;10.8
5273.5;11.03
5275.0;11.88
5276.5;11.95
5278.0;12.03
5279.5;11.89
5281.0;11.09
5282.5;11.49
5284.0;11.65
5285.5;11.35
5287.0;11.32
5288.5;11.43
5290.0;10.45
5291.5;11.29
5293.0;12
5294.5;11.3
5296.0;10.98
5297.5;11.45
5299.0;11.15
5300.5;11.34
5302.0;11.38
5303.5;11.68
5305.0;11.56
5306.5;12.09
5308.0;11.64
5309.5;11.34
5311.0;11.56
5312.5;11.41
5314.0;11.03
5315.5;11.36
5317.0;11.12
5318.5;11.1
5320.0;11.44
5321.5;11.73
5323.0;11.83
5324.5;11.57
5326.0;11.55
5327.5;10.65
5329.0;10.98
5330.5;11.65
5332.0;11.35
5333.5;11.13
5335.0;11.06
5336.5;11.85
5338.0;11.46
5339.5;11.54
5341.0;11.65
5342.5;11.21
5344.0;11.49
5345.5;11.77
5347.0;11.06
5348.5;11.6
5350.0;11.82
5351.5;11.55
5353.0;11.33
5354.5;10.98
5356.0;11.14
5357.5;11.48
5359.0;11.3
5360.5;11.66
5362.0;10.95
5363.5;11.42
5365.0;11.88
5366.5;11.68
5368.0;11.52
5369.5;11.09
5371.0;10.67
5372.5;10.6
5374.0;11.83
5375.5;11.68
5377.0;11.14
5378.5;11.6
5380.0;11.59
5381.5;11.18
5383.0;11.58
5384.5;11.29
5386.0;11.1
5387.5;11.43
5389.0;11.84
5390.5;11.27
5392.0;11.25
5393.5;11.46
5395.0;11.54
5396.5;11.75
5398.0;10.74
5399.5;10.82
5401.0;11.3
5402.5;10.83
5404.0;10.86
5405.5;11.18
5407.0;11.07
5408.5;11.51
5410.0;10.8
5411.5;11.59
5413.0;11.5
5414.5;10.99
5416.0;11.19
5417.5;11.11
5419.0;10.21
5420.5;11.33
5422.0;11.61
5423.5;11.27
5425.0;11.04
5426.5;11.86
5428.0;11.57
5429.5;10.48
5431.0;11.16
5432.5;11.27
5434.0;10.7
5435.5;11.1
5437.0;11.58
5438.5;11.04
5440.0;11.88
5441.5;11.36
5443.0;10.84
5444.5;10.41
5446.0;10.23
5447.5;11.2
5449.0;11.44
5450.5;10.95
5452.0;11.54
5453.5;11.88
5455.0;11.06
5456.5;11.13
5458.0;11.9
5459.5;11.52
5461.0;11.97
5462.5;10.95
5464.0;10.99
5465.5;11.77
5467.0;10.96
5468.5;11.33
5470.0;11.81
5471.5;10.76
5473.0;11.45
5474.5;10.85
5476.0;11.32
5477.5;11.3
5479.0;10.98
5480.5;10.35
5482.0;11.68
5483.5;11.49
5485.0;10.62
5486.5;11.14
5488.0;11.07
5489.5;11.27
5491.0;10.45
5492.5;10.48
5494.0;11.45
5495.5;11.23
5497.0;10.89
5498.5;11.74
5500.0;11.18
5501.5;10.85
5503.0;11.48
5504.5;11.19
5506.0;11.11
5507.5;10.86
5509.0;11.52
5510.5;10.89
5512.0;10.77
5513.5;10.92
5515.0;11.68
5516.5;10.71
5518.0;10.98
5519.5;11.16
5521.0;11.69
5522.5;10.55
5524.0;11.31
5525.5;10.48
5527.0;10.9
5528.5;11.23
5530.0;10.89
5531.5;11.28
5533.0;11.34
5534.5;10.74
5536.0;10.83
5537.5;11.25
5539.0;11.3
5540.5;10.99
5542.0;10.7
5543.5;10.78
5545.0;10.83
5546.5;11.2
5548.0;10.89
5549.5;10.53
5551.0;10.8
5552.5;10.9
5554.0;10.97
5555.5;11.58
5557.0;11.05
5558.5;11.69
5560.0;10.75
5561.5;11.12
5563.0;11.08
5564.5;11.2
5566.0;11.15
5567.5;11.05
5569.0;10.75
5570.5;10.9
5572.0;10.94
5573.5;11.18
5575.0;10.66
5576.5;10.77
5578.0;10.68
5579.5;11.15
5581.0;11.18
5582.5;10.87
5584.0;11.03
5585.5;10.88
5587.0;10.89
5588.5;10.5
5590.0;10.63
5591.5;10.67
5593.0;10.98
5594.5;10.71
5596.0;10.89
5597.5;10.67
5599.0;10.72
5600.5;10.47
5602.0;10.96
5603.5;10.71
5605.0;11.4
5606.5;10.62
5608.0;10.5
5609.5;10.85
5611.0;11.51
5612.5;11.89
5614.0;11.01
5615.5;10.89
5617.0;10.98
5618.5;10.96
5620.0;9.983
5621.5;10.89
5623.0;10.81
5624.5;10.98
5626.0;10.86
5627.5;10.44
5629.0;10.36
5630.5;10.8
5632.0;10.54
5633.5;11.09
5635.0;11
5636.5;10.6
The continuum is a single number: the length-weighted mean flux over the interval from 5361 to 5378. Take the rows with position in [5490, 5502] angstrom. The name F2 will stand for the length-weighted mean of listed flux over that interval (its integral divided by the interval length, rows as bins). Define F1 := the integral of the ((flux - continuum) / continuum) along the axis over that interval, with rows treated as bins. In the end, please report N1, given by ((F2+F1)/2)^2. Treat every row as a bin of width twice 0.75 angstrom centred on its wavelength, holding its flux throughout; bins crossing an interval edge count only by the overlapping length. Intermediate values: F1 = -0.30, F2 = 11.0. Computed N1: 28.9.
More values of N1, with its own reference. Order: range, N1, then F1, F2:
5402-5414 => 30.3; -0.16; 11.2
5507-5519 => 28.9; -0.29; 11.0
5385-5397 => 33.5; 0.13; 11.4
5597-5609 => 25.8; -0.60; 10.8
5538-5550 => 27.5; -0.43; 10.9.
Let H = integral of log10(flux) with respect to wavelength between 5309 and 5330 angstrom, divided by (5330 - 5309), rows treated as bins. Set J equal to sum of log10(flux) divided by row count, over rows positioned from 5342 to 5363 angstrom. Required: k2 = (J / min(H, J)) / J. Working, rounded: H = 1.05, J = 1.06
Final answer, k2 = 0.948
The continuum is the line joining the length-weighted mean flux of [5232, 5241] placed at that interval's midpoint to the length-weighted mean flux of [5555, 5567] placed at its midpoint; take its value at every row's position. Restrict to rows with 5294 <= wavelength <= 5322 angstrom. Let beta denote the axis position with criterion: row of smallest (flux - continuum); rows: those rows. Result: 5296.0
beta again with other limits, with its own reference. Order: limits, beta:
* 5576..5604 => 5600.5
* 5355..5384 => 5372.5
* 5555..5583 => 5575.0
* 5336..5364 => 5362.0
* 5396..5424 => 5419.0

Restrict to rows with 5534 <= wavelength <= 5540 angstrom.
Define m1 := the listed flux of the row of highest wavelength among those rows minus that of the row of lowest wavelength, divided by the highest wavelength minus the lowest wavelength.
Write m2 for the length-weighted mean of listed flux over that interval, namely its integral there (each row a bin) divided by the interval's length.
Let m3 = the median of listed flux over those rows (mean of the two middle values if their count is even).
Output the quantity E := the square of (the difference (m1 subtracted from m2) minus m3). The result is 0.0154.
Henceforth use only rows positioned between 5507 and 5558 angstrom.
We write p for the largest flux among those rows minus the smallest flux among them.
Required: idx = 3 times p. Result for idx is 3.6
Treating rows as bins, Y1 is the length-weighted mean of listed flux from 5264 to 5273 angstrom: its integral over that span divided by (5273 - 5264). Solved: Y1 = 11.0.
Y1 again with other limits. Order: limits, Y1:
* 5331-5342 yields 11.4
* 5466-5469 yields 11.2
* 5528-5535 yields 11.1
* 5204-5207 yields 11.4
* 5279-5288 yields 11.5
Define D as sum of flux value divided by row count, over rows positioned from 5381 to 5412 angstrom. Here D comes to 11.3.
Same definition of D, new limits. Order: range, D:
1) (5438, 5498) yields 11.2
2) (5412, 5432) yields 11.2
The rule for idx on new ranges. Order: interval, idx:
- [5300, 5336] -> 4.3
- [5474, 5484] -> 4.0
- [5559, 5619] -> 4.3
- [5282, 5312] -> 4.9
